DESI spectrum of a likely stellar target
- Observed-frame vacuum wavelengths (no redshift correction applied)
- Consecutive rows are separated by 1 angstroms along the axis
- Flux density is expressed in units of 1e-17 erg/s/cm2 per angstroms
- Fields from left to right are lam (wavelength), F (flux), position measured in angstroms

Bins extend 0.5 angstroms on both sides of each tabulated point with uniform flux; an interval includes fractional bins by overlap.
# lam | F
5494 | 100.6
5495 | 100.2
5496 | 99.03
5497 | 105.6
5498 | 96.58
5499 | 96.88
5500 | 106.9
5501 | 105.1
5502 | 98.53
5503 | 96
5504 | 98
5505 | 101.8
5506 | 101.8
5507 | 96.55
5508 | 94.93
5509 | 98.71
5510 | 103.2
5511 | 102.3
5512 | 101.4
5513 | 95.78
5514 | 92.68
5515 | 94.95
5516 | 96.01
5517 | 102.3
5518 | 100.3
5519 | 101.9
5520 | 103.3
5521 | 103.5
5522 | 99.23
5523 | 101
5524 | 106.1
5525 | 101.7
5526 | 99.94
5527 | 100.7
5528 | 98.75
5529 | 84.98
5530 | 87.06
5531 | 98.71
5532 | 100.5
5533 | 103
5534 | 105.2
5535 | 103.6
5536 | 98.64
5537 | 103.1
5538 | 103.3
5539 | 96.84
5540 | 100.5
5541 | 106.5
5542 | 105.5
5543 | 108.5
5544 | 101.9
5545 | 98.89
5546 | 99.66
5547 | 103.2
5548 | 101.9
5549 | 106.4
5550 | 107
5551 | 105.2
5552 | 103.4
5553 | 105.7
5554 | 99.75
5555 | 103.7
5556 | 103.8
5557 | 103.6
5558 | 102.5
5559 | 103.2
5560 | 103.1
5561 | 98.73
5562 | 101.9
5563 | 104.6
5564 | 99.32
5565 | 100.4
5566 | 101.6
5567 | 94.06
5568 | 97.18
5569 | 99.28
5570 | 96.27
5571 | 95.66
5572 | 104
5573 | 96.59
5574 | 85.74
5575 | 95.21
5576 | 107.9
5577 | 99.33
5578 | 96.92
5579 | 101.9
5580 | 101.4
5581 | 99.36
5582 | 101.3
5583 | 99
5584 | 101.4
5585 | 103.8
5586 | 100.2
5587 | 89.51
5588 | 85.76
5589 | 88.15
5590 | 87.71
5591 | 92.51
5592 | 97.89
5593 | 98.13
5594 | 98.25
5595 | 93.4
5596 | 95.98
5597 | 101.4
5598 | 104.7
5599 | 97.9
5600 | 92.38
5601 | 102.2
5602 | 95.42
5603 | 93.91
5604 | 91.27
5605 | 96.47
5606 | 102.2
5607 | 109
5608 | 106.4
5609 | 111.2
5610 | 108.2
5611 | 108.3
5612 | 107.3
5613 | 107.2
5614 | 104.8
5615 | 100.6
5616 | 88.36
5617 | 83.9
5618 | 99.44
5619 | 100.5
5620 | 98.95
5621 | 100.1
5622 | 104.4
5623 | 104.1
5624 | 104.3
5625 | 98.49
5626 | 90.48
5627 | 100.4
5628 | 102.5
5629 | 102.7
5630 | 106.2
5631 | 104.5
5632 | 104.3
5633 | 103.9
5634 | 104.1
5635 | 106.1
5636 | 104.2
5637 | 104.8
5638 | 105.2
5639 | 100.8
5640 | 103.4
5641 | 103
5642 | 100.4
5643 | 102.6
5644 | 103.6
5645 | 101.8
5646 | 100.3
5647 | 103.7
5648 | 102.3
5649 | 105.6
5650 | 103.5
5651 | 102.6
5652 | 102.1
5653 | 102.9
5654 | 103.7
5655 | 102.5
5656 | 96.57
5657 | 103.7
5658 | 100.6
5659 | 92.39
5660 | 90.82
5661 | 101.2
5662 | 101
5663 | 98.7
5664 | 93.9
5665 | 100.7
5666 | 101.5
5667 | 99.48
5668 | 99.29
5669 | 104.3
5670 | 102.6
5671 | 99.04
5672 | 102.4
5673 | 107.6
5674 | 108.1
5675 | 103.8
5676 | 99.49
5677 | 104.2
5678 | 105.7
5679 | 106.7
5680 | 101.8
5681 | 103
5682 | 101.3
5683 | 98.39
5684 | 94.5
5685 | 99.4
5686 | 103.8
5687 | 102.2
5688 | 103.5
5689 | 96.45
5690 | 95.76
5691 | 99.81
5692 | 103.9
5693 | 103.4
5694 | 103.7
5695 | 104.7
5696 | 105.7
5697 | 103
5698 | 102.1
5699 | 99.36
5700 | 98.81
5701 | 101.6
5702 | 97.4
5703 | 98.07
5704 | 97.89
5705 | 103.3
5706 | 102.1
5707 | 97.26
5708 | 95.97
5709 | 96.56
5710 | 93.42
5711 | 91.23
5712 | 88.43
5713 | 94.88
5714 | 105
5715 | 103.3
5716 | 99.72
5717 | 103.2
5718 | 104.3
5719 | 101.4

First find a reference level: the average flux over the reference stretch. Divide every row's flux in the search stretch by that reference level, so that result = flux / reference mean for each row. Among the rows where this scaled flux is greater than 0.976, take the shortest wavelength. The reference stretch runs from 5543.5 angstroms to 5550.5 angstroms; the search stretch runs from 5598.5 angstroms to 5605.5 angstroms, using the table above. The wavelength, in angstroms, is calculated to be 5601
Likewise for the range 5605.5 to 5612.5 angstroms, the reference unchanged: 5606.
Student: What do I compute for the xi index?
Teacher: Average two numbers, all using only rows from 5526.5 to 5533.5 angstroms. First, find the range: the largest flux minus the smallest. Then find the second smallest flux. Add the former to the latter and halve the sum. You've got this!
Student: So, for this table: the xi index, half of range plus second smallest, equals 52.5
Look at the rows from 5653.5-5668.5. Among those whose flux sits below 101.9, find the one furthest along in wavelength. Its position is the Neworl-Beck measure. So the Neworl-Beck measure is 5668 angstroms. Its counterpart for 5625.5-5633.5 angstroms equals 5627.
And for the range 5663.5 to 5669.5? 5668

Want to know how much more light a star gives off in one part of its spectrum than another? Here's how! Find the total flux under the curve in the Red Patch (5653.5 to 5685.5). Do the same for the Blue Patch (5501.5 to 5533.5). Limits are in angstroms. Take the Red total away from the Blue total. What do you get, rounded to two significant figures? -63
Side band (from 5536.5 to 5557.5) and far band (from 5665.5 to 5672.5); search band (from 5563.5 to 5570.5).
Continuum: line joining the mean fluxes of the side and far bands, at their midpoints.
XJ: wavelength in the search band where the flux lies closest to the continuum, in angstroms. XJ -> 5566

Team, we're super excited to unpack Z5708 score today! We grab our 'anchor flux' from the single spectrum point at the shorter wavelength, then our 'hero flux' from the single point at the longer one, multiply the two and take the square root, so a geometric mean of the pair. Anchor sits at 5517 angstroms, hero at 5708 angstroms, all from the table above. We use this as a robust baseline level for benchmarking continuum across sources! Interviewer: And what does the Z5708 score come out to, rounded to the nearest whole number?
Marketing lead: 99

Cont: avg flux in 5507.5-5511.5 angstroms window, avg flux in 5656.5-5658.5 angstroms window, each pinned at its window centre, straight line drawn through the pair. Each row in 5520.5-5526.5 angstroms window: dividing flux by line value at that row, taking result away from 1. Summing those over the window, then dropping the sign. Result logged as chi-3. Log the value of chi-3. 0.11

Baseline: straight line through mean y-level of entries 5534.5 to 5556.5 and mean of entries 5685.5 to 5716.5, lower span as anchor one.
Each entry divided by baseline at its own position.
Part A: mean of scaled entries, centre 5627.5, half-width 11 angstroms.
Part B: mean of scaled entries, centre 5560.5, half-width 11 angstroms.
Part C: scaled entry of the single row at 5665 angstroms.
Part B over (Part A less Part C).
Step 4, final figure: 2921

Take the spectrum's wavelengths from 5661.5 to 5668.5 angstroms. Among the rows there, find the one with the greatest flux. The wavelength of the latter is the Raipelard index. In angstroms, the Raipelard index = 5666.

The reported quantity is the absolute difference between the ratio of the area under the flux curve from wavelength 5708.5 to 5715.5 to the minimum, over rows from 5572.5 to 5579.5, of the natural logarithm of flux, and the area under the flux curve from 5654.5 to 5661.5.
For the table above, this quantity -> 537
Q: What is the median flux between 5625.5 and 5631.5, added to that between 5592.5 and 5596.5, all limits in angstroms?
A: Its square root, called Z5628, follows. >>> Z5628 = 14.13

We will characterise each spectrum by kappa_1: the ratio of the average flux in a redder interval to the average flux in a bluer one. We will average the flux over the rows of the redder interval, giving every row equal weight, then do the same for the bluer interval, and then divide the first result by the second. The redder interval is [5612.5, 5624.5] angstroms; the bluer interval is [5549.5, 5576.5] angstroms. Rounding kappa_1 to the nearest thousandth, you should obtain 0.990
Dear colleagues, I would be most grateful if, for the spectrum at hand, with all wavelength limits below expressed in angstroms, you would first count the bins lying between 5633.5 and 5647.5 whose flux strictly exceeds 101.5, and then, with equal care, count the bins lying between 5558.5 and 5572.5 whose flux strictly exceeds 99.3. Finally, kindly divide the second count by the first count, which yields 0.7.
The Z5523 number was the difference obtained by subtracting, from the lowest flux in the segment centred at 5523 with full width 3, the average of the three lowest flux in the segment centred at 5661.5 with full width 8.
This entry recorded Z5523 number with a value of 7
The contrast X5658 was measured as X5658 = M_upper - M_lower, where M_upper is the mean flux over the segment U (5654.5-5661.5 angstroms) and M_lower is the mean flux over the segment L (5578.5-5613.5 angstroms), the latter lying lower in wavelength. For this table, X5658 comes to -0.9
